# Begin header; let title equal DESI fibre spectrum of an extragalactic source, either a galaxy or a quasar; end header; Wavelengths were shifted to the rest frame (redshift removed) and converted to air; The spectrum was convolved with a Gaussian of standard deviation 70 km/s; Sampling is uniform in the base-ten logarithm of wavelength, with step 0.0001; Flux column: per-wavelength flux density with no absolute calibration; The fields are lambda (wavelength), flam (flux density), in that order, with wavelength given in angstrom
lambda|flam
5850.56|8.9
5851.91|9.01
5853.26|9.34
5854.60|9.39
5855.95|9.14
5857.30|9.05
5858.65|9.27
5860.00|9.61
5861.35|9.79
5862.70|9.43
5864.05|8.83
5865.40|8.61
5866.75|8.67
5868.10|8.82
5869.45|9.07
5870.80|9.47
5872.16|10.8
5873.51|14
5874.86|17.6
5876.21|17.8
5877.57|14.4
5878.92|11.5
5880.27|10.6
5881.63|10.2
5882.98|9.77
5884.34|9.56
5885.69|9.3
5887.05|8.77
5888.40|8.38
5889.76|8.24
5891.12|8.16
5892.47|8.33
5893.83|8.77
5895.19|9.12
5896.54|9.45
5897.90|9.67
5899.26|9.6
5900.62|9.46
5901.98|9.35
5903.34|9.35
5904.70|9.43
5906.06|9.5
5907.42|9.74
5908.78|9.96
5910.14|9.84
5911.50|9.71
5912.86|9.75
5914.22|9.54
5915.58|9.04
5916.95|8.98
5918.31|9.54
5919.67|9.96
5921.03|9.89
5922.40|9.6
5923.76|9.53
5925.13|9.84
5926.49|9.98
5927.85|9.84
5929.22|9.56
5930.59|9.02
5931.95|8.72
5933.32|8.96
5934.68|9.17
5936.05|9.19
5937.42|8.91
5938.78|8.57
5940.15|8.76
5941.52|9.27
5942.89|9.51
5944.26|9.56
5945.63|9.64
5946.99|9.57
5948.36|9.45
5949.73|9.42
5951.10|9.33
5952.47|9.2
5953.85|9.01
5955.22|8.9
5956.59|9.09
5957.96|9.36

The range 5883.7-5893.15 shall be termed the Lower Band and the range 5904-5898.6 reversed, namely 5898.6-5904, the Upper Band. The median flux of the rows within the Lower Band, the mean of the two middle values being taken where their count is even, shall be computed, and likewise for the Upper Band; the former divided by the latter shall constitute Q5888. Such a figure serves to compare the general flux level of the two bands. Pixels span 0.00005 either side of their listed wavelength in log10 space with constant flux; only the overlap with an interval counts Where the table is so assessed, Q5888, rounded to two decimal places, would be 0.89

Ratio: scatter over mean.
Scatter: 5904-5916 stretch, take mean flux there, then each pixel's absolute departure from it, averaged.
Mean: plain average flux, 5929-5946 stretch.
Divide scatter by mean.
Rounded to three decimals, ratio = 0.023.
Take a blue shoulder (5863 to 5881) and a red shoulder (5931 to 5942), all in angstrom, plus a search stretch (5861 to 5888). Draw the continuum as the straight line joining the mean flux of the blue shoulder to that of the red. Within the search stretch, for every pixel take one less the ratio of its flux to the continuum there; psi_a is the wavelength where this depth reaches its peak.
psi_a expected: 5865.40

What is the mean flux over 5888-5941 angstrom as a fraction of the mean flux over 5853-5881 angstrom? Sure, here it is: 0.87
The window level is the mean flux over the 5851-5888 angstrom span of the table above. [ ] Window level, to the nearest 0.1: 10.4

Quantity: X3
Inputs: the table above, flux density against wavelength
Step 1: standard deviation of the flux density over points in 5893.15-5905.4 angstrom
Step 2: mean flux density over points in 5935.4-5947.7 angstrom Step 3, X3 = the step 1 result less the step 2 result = -9.0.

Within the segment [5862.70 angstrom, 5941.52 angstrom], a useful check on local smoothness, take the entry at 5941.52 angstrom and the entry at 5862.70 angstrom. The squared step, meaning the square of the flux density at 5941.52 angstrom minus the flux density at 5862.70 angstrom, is 0.03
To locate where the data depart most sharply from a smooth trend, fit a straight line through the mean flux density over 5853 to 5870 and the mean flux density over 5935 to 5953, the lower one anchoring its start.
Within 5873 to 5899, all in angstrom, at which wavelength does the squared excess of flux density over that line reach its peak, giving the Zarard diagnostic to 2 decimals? 5876.21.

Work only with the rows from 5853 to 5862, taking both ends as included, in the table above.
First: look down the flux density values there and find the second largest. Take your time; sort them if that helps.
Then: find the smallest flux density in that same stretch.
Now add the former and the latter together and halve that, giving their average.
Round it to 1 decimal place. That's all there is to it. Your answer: 9.3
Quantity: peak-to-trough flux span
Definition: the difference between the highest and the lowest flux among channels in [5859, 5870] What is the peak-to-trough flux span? 1.18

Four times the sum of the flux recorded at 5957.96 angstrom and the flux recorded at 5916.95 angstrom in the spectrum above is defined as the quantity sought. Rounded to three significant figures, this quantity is 73.4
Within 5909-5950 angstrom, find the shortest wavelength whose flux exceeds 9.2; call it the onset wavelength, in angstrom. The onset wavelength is 5910.14 angstrom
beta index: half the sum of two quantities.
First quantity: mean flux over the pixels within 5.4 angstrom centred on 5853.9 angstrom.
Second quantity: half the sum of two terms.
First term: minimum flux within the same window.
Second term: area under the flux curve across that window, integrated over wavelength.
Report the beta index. 19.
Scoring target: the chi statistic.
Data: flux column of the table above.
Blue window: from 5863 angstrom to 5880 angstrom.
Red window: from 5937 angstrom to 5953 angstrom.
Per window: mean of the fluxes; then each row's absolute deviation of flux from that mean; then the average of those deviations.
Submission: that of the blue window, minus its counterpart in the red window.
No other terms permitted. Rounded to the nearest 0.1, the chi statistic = 2.6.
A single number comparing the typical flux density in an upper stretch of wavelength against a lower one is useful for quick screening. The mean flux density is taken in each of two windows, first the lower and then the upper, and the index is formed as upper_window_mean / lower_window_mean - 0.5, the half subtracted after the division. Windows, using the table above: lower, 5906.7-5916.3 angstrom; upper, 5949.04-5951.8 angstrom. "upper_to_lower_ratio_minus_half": 0.47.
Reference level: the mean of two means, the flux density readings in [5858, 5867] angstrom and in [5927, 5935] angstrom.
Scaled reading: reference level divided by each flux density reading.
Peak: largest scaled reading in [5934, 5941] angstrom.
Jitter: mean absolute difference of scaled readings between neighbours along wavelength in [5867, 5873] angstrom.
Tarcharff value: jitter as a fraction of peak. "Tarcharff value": 0.059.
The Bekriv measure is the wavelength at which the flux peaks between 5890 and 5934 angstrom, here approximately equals 5926.49 angstrom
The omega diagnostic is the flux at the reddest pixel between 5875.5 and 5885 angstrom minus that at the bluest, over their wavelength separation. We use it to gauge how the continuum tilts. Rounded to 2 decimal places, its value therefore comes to -1.01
